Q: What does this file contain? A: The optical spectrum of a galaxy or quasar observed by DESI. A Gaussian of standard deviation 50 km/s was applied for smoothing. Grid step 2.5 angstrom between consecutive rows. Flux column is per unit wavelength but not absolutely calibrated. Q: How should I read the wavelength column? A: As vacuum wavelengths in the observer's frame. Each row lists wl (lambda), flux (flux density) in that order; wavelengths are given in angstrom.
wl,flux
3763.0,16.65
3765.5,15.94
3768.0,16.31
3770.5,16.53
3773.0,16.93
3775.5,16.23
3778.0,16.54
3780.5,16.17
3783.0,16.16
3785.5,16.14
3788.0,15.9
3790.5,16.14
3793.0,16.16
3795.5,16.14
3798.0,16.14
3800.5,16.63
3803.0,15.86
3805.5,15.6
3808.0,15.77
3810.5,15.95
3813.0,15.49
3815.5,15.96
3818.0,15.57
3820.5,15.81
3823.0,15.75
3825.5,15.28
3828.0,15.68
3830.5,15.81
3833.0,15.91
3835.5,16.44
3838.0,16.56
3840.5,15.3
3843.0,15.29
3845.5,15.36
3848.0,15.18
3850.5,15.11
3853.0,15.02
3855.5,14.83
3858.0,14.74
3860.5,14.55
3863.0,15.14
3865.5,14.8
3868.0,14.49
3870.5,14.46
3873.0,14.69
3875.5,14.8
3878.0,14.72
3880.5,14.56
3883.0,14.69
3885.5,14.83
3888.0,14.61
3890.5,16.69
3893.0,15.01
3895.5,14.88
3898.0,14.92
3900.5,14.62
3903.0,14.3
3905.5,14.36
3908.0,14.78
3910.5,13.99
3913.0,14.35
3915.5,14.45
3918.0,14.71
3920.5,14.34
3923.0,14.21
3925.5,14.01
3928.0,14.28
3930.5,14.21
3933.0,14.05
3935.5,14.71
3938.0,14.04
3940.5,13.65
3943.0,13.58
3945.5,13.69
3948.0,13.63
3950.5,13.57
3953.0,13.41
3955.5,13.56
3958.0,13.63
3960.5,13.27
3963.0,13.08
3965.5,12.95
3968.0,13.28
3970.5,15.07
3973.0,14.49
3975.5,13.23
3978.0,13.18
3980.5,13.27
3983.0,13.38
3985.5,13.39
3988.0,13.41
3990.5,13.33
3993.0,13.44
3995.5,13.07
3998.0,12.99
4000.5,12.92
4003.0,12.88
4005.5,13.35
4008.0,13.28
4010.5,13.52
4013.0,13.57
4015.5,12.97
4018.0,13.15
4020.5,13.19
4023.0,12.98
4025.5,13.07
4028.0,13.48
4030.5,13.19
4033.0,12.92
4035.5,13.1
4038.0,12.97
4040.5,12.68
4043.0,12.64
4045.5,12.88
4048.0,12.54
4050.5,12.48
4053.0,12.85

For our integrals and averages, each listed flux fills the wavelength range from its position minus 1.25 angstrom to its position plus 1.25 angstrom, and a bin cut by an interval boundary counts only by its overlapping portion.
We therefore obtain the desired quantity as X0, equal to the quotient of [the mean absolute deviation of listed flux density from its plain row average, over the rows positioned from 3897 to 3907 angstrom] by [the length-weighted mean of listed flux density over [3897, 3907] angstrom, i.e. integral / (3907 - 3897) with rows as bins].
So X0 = 0.0151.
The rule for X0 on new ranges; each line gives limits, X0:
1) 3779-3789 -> 0.0060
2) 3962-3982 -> 0.0446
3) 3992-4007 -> 0.0146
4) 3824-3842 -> 0.0243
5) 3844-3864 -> 0.0142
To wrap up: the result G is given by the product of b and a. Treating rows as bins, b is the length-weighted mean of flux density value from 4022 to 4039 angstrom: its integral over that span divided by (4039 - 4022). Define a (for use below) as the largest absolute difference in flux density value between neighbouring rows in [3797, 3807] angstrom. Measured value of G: 10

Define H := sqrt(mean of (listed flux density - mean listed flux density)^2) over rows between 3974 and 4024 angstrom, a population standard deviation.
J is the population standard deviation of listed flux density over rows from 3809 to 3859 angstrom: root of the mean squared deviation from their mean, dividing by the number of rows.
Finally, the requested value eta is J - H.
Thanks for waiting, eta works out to 0.27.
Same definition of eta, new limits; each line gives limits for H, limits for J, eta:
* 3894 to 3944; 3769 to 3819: -0.01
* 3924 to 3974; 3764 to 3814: -0.20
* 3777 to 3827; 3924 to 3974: 0.21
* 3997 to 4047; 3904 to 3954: 0.15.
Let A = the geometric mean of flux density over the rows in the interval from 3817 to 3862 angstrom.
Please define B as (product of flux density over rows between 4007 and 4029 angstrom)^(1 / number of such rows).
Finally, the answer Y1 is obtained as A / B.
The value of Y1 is 1.17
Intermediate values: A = 15.4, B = 13.2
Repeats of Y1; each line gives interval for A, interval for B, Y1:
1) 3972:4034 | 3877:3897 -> 0.89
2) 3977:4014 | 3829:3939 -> 0.89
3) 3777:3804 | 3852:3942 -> 1.11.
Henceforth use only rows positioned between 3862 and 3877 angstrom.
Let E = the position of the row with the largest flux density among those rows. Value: 3863.0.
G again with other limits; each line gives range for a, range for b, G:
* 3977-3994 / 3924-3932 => 2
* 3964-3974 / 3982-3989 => 24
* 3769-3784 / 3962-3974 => 10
